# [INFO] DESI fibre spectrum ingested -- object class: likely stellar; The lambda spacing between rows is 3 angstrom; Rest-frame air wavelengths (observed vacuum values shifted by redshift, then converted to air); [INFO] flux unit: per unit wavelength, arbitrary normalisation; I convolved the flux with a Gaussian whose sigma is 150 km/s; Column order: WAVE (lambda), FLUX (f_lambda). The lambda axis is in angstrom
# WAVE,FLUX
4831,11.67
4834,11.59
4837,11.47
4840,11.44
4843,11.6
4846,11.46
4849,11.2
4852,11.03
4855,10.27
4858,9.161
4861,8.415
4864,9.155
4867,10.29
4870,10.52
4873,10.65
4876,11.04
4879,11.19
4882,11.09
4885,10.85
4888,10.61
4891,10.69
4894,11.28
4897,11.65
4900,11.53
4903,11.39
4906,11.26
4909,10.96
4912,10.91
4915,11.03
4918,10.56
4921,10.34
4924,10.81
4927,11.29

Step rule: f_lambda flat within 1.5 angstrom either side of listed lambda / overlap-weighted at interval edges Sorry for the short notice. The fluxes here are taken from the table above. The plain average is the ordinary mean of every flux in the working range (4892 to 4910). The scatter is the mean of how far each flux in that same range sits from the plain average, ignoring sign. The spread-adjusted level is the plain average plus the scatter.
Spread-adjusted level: 11.5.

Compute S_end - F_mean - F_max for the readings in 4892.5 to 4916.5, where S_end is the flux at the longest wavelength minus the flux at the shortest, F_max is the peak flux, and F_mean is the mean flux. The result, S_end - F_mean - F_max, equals -23.2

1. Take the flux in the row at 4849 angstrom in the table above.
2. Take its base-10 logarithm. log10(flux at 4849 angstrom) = 1.05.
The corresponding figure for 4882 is 1.04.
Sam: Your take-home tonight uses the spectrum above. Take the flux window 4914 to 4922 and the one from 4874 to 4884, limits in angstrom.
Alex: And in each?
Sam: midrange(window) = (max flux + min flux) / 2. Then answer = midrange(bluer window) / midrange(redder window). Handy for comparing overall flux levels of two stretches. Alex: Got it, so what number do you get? 1.04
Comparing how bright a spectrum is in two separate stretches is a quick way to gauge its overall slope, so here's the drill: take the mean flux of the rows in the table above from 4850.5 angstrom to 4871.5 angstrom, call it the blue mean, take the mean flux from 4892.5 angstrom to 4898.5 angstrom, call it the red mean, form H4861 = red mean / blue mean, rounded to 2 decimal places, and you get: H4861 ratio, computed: 1.17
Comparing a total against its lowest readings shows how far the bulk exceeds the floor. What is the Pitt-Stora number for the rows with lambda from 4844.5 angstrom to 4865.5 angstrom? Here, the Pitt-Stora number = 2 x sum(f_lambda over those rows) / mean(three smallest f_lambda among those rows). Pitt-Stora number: 16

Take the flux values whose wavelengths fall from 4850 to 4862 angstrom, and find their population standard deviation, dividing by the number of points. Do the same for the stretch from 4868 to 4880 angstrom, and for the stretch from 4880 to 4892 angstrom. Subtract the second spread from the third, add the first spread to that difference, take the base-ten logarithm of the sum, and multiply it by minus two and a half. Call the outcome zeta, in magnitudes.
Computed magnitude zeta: 0.1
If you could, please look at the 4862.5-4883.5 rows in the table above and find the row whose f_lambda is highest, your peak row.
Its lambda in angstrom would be 4879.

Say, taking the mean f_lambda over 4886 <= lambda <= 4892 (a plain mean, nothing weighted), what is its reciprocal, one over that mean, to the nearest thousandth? 0.094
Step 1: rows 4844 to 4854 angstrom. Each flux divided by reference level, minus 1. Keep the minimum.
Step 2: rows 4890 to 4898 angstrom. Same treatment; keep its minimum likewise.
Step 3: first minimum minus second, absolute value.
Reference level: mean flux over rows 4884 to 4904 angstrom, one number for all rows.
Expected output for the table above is 0.031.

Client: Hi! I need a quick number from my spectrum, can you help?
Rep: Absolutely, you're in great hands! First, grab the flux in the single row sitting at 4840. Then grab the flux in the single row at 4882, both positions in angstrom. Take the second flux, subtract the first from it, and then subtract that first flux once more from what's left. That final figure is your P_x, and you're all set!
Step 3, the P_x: -11.8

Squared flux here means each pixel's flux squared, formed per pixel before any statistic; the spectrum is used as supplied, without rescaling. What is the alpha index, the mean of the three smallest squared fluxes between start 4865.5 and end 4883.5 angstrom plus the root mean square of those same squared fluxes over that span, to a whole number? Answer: 227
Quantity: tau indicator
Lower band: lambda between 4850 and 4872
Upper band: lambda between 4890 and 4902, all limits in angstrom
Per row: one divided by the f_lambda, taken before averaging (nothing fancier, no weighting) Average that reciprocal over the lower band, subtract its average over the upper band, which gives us 0.014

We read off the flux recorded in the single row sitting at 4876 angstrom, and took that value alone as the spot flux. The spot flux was 11.04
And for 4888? 10.61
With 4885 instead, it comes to 10.85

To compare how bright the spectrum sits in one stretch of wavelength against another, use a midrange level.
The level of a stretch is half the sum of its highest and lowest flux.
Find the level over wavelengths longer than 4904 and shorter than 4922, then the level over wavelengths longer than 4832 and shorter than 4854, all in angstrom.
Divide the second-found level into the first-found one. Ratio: 0.95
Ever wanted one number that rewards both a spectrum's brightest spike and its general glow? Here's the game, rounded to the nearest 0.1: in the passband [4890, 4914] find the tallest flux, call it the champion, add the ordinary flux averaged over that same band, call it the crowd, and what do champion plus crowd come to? 22.9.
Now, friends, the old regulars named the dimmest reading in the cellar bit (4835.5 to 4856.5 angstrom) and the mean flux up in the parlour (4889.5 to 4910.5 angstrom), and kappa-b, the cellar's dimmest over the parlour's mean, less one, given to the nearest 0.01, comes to -0.09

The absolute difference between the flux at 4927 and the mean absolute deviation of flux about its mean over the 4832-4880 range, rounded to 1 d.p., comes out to 10.5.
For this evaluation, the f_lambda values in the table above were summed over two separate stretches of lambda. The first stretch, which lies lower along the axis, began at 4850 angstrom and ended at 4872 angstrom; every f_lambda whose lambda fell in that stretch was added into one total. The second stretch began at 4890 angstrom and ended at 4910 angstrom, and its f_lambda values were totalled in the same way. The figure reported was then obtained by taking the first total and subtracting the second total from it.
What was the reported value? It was -10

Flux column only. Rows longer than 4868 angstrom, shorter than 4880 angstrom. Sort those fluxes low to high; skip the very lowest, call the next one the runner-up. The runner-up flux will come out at 10.65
